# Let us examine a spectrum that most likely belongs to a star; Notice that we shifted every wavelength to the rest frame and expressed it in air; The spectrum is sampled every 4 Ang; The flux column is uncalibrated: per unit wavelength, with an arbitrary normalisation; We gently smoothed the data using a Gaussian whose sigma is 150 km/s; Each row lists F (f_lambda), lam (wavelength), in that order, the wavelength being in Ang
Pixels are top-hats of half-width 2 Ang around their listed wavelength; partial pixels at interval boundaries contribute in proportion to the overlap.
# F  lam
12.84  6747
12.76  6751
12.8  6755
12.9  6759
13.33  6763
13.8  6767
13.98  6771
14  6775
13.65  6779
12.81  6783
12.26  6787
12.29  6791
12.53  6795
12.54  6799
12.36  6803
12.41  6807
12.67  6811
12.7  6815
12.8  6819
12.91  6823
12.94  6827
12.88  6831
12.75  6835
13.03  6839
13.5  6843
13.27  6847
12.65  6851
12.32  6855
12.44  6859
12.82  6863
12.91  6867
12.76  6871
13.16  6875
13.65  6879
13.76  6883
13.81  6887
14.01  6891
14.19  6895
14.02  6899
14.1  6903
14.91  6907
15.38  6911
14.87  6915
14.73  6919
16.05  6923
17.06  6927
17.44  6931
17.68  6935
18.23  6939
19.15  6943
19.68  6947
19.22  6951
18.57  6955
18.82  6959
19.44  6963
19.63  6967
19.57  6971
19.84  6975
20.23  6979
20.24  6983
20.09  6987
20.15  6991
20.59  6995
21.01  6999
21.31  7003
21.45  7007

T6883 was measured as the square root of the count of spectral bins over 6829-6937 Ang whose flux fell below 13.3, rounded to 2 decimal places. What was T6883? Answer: 3.32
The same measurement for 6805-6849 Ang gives 3.16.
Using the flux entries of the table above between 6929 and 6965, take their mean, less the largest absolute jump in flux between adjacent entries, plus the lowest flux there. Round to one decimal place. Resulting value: 35.2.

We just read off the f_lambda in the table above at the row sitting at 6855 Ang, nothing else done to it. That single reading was 12.32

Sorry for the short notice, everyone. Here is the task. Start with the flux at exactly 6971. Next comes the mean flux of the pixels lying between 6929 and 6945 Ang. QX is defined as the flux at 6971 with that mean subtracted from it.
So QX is 1.4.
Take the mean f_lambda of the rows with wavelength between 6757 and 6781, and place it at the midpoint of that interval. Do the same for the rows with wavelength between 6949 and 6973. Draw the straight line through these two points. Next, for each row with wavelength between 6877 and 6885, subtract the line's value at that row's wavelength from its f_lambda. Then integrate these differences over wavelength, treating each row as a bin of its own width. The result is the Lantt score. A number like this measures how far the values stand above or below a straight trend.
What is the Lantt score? -25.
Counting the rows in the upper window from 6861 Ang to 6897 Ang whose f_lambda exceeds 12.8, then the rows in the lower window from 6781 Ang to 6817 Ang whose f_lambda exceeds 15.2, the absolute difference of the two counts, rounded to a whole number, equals 8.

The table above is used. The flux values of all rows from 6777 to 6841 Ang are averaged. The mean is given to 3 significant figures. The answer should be 12.7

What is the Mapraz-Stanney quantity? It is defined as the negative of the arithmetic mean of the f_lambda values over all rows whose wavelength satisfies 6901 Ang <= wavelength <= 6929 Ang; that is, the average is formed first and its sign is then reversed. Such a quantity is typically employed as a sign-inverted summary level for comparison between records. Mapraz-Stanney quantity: -15.3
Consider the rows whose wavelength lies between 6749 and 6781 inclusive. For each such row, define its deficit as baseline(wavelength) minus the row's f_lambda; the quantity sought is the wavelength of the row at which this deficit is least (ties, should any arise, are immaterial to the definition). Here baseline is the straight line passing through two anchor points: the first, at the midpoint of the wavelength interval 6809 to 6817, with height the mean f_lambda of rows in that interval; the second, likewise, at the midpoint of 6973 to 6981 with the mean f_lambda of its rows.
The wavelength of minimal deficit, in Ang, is 6771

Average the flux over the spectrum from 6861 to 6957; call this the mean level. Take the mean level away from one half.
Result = -15.0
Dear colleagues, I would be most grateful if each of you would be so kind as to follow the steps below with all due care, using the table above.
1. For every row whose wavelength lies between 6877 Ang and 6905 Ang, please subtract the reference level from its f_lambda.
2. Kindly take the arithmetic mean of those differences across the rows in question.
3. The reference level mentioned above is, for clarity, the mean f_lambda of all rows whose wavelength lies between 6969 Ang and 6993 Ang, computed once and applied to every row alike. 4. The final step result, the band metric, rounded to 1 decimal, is -6.1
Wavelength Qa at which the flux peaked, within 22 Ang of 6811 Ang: 6827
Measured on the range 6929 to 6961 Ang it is 6947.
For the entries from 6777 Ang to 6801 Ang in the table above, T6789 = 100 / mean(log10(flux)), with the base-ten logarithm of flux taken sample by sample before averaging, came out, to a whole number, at 91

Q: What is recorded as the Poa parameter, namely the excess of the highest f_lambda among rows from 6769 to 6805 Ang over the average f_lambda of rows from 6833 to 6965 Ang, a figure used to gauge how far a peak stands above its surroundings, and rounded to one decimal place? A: -1.2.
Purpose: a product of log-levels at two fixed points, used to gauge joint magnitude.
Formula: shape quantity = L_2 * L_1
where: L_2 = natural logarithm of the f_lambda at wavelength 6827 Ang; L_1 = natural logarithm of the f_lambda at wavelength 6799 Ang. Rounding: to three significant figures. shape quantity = 6.47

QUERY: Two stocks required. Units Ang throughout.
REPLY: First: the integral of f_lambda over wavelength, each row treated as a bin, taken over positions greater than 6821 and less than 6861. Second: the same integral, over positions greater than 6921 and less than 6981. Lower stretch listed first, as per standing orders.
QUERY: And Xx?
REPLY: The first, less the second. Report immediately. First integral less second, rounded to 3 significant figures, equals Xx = -608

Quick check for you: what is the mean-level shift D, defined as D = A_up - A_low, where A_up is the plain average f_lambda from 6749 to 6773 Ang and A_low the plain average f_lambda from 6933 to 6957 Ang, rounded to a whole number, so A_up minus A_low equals -5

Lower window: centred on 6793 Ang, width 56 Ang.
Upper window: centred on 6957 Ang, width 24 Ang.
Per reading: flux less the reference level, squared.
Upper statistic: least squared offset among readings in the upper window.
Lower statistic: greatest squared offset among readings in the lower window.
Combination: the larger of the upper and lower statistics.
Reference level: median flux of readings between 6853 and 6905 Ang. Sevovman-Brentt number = 24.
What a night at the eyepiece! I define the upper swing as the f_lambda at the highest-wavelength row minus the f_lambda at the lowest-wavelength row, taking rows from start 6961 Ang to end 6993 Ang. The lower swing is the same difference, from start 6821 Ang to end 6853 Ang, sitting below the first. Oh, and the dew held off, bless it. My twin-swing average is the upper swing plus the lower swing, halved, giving 0.2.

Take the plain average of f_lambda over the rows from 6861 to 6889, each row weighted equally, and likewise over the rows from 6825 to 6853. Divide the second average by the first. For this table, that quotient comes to 0.98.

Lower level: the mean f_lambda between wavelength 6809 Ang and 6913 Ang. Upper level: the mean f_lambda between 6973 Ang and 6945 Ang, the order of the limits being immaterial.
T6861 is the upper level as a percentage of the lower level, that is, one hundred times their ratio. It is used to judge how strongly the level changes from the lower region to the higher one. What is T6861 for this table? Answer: 145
